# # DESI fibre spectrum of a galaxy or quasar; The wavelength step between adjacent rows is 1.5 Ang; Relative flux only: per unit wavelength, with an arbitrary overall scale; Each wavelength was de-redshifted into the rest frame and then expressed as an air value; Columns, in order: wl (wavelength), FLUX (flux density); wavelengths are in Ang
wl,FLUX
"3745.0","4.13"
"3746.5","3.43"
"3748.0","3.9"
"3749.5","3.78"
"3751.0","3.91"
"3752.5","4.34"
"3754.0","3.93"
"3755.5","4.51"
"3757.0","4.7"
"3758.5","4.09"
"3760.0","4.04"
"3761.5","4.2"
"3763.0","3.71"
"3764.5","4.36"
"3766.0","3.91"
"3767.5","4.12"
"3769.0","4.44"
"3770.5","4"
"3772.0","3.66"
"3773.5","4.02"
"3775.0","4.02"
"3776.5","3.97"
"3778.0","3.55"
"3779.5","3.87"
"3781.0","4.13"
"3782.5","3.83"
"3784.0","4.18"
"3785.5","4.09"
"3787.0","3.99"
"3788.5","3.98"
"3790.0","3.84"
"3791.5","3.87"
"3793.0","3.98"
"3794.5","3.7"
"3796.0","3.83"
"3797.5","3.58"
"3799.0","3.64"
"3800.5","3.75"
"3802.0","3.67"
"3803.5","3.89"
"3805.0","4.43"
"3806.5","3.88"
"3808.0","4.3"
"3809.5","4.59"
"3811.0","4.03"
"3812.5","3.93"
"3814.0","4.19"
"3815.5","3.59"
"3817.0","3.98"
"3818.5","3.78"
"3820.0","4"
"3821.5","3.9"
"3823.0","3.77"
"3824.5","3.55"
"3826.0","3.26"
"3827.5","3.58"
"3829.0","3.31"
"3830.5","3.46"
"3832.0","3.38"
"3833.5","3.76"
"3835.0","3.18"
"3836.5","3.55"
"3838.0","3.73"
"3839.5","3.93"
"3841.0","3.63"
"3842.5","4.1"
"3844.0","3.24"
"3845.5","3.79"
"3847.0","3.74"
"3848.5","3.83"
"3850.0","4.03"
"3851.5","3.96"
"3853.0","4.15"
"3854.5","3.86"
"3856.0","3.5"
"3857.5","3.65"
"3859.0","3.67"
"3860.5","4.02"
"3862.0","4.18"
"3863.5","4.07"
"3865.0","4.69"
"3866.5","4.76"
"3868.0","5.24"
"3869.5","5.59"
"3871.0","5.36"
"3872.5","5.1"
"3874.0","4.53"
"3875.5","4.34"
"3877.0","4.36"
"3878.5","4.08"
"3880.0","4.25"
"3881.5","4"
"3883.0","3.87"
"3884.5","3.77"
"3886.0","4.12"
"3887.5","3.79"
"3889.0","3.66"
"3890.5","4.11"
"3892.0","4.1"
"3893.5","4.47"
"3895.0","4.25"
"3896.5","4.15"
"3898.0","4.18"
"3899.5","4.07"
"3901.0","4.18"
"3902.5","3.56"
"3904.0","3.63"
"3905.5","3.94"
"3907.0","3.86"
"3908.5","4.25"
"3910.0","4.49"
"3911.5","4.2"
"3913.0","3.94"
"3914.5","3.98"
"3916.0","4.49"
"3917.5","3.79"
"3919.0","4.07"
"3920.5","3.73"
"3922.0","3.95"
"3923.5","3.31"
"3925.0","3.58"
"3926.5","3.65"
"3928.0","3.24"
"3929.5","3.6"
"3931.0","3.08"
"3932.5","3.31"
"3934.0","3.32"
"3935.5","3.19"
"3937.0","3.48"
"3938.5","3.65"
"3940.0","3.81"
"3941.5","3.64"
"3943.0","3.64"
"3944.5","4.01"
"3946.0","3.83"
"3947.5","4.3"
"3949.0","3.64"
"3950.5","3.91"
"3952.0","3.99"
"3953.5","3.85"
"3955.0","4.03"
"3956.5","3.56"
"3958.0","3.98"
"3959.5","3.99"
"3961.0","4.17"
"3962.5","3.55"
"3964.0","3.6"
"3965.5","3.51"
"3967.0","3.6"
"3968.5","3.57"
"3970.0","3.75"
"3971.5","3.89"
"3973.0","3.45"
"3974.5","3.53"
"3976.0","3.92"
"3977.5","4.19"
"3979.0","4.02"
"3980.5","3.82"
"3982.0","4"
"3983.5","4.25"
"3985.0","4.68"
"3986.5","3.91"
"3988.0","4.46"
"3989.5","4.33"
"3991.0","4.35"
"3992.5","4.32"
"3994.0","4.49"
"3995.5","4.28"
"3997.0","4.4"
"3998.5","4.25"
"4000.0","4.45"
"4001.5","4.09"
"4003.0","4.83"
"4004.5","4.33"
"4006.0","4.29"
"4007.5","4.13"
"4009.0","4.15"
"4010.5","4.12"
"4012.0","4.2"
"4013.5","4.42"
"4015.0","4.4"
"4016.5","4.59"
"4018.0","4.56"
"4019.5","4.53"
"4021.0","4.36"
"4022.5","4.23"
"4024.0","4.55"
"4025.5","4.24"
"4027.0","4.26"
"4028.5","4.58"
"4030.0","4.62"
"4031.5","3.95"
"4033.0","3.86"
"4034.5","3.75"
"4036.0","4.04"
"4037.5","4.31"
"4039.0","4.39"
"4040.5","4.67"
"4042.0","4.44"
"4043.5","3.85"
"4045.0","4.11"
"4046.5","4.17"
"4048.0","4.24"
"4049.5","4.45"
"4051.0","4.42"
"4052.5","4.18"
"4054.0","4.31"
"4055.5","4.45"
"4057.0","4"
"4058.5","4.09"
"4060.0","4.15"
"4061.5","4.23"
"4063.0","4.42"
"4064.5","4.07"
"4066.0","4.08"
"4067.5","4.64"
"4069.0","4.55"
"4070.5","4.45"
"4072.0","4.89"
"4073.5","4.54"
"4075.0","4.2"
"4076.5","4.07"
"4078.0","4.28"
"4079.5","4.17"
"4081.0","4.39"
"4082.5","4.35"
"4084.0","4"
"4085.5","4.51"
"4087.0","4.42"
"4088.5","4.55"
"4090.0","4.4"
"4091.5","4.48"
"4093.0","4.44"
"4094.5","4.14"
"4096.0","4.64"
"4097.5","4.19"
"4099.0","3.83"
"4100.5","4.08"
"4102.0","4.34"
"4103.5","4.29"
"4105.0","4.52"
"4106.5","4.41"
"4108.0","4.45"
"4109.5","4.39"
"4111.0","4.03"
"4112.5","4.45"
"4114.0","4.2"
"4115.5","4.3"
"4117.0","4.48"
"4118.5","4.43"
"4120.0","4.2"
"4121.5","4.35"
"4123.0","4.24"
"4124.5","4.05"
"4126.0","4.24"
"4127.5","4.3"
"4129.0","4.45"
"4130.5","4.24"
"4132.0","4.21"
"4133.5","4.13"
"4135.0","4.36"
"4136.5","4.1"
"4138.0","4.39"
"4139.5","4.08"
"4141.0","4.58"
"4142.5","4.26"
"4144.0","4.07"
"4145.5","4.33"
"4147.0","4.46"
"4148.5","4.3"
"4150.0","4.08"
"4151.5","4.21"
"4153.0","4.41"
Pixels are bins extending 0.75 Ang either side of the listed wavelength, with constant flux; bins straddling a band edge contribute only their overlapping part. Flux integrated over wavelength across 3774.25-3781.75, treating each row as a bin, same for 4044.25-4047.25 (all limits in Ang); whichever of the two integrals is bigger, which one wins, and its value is 29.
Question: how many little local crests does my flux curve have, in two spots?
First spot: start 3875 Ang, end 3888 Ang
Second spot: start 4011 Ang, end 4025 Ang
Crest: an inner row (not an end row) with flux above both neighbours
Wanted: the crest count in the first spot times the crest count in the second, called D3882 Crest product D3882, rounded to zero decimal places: 6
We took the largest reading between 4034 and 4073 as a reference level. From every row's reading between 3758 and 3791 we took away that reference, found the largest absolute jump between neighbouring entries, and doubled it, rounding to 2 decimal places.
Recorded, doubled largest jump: 1.30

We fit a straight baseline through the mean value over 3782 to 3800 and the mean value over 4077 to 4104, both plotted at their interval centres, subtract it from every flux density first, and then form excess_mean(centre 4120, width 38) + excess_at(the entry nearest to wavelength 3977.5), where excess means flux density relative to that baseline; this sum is 0.00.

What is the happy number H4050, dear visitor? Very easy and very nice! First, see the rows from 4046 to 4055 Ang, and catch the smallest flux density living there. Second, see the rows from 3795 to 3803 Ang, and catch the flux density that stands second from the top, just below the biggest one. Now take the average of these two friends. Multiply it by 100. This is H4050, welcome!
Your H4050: 396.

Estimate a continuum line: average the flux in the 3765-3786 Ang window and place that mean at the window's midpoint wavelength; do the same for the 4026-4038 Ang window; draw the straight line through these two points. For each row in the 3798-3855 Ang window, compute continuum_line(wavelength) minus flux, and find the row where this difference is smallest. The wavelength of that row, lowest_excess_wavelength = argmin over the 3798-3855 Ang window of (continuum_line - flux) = 3809.5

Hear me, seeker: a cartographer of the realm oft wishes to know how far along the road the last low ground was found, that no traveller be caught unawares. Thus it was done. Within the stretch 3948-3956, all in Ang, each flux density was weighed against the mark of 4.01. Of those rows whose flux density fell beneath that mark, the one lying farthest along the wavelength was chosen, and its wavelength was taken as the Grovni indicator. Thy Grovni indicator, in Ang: 3953.5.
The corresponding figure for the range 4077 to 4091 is 4084.0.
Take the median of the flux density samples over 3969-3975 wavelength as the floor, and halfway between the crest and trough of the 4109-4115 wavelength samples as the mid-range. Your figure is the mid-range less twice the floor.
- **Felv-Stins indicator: -3.0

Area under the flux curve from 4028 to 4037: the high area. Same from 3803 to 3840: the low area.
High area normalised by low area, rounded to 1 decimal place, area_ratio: 0.3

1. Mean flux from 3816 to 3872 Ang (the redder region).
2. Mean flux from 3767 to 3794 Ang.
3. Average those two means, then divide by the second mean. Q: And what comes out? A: 0.99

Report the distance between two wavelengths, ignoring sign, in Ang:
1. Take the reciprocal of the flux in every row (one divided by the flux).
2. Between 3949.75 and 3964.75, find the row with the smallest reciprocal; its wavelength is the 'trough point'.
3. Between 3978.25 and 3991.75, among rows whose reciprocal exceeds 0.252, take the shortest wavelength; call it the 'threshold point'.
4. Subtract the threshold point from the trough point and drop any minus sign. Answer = 19.5 Ang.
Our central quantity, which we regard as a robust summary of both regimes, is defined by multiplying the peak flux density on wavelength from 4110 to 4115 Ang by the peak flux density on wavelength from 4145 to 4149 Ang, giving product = 19.8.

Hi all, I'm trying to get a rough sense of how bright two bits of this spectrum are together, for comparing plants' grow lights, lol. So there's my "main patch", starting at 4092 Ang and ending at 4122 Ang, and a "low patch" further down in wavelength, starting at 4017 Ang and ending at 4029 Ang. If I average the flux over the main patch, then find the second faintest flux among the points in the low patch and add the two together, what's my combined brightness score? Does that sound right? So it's 8.55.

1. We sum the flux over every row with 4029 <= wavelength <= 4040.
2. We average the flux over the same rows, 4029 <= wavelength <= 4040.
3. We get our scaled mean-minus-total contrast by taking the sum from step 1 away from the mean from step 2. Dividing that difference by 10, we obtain -2.48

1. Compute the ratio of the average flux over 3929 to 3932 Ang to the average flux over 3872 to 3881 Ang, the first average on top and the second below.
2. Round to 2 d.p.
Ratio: 0.75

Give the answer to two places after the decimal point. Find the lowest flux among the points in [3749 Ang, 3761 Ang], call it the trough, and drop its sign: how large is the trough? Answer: 3.78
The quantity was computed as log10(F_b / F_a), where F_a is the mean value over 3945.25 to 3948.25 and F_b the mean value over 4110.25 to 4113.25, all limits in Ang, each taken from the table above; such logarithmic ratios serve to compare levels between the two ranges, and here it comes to 0.018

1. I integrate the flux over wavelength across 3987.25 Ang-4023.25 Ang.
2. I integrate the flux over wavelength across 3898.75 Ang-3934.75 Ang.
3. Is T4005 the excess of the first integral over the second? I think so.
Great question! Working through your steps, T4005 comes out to 20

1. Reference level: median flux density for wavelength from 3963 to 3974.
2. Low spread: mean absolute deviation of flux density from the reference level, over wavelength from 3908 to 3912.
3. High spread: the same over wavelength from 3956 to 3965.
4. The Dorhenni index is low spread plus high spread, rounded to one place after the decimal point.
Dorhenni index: 1.0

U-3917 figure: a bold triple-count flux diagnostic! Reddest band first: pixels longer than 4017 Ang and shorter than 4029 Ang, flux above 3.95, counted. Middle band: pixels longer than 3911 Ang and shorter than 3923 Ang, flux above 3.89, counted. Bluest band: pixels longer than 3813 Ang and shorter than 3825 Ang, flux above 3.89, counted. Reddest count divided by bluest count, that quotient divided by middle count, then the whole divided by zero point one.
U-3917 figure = 3.3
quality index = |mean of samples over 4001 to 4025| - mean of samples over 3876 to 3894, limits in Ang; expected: 0.3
